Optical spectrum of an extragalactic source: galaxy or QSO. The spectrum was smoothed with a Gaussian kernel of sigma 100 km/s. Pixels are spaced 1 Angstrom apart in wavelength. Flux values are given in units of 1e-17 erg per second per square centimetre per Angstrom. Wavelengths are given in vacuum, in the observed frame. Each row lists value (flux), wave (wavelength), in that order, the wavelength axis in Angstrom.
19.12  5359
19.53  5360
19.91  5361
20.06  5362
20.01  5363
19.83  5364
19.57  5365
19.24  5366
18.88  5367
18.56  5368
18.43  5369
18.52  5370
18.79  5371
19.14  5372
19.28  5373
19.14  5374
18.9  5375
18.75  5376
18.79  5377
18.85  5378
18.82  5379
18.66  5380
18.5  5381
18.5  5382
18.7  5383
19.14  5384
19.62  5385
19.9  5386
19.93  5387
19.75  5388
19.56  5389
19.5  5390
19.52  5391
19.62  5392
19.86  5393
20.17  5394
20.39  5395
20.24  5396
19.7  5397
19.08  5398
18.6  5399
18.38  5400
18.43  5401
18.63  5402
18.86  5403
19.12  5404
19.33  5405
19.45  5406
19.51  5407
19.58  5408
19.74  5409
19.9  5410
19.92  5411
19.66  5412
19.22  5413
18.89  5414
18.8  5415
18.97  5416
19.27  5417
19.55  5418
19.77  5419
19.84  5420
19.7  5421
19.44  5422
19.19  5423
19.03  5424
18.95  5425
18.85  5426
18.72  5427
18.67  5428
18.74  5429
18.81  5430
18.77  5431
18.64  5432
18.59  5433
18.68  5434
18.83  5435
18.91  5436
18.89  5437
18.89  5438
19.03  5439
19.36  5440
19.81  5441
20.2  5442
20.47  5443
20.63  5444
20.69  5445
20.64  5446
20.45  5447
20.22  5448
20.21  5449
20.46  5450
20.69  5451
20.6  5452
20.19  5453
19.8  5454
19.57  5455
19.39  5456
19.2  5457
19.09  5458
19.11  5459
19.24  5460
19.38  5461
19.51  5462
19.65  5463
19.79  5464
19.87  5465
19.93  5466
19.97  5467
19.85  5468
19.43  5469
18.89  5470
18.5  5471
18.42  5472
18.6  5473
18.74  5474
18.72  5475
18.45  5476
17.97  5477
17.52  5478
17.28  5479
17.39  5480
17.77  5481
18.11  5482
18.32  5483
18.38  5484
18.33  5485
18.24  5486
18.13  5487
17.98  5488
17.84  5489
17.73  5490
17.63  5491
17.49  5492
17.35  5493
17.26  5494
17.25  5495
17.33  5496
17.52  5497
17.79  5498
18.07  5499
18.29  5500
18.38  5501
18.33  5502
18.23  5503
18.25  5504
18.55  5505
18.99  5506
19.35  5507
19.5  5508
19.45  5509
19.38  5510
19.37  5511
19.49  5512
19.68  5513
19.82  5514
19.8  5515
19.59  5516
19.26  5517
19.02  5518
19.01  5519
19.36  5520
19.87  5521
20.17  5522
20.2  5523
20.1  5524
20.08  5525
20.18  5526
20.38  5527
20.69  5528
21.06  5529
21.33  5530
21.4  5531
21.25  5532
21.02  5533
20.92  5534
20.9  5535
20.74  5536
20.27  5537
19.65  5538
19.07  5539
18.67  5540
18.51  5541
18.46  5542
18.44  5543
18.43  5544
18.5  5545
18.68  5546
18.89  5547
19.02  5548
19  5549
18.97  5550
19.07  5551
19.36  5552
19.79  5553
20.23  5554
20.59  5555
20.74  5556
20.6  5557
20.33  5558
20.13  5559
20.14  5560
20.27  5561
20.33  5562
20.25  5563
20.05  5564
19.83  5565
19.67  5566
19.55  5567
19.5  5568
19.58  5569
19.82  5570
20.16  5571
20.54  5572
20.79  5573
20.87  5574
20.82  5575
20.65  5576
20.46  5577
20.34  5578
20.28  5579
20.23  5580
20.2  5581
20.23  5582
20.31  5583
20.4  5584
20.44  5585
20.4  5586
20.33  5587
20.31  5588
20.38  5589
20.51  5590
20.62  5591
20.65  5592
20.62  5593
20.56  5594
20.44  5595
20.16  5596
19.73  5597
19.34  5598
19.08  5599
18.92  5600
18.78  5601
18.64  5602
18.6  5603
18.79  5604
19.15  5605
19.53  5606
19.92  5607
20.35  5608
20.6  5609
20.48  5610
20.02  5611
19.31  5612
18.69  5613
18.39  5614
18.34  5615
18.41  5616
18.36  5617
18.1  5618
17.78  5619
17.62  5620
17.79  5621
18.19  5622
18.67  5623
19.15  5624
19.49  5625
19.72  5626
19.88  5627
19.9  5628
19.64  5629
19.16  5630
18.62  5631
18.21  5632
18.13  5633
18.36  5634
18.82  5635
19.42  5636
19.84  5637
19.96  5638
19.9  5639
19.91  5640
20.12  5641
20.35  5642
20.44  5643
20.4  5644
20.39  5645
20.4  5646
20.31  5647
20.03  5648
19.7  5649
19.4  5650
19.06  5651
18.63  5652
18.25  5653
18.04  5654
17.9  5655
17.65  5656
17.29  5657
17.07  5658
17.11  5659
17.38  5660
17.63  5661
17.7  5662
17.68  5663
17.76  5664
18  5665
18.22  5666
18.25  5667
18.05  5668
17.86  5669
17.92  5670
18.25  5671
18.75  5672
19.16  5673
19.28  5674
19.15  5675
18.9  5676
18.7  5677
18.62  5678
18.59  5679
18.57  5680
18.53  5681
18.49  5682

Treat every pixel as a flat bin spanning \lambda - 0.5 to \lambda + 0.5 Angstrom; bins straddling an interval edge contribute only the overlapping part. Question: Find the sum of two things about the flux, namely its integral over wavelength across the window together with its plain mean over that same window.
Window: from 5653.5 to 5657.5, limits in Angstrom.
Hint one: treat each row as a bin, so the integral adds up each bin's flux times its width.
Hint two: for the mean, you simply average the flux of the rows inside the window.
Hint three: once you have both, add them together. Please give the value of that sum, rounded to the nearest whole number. 89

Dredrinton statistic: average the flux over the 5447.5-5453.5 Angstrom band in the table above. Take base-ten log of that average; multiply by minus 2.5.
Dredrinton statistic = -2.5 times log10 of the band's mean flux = -3.27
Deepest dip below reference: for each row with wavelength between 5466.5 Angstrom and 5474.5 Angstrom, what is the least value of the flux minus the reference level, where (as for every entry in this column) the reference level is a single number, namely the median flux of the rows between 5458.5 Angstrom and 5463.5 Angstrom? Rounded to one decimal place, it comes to -1.0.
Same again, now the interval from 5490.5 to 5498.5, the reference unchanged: -2.1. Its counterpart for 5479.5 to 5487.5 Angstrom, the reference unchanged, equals -2.0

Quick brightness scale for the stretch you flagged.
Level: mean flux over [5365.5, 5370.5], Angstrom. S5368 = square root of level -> 4.33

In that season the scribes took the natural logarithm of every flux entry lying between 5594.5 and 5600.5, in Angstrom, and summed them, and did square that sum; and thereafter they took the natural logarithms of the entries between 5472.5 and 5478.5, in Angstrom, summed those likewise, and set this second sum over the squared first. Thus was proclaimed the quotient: 0.0547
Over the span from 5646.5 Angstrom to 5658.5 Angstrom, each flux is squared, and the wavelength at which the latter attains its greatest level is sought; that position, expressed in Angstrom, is 5647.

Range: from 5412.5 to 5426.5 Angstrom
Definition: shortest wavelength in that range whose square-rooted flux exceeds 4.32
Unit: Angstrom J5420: 5413 Angstrom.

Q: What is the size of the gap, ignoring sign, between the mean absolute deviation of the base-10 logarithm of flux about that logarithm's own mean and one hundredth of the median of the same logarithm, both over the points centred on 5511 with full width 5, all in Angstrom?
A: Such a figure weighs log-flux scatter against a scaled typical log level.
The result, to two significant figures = 0.011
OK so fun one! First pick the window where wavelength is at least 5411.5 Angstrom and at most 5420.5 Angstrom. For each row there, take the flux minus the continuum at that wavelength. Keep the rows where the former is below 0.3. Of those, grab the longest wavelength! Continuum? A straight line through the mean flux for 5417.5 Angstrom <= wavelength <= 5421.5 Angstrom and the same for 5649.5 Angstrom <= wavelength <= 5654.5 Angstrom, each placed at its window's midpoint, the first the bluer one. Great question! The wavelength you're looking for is 5420 Angstrom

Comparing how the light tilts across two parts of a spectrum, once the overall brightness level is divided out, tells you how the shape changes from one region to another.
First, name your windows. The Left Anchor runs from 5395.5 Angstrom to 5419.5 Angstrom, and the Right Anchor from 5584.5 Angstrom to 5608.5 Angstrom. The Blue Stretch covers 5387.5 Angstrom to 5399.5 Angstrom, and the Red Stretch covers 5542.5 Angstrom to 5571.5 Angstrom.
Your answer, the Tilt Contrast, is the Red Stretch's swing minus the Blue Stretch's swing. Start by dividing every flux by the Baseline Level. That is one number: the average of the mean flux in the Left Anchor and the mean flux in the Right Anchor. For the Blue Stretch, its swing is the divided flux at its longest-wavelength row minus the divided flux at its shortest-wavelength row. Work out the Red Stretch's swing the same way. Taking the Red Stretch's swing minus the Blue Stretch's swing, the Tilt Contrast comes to 0.15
